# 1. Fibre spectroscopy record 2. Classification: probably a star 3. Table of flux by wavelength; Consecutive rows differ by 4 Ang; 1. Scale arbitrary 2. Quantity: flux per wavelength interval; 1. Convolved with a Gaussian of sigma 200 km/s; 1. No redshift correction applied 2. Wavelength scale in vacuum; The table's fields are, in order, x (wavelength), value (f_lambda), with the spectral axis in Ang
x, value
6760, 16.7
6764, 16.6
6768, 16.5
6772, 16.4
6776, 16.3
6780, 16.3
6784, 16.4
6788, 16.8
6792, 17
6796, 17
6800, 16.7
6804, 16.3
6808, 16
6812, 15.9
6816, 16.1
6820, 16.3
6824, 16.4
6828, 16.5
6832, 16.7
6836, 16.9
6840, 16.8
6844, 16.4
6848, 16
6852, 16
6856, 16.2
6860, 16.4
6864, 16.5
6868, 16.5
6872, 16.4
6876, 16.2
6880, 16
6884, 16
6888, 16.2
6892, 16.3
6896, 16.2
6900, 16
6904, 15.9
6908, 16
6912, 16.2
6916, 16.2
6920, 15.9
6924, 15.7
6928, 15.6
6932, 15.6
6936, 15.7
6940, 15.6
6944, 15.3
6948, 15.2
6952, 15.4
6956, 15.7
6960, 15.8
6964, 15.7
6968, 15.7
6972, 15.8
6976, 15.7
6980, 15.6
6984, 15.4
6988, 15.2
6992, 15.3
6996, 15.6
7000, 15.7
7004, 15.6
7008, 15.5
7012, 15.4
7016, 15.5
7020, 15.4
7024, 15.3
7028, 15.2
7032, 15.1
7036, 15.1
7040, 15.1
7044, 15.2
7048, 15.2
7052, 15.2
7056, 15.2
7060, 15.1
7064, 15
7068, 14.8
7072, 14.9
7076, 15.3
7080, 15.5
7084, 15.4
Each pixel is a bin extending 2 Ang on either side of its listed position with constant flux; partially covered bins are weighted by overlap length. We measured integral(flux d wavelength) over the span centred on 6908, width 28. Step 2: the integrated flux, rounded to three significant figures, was 450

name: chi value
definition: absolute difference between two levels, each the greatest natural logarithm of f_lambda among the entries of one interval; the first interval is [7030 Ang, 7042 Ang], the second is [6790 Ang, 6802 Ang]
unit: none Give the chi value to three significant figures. 0.119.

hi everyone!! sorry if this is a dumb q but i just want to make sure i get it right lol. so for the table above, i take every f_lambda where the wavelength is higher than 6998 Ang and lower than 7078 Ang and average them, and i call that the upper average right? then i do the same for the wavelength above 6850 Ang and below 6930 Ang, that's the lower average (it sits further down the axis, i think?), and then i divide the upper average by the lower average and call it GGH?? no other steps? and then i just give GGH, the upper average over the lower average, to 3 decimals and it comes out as 0.945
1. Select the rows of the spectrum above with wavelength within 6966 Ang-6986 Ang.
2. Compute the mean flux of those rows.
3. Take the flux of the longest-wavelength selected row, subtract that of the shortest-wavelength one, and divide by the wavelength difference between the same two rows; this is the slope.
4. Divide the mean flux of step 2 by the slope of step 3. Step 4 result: -834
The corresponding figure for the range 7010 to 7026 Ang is -1848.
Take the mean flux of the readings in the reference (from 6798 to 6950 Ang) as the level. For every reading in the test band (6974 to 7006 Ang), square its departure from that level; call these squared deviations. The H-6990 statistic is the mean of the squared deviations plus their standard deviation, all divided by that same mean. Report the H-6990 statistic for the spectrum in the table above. 1.6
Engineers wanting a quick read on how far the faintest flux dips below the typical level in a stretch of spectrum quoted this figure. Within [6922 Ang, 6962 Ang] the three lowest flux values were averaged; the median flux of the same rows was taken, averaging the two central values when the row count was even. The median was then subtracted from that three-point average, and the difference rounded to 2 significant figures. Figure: -0.30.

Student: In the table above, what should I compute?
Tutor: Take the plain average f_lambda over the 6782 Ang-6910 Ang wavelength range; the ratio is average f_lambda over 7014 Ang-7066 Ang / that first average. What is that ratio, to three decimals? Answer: 0.930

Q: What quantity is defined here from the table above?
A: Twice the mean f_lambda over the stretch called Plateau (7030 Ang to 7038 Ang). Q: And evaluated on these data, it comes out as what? 30.2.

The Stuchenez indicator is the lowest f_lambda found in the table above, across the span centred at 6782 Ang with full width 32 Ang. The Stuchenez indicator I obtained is 16.3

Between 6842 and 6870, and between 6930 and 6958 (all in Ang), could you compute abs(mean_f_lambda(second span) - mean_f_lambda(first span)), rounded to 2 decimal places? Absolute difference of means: 0.79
